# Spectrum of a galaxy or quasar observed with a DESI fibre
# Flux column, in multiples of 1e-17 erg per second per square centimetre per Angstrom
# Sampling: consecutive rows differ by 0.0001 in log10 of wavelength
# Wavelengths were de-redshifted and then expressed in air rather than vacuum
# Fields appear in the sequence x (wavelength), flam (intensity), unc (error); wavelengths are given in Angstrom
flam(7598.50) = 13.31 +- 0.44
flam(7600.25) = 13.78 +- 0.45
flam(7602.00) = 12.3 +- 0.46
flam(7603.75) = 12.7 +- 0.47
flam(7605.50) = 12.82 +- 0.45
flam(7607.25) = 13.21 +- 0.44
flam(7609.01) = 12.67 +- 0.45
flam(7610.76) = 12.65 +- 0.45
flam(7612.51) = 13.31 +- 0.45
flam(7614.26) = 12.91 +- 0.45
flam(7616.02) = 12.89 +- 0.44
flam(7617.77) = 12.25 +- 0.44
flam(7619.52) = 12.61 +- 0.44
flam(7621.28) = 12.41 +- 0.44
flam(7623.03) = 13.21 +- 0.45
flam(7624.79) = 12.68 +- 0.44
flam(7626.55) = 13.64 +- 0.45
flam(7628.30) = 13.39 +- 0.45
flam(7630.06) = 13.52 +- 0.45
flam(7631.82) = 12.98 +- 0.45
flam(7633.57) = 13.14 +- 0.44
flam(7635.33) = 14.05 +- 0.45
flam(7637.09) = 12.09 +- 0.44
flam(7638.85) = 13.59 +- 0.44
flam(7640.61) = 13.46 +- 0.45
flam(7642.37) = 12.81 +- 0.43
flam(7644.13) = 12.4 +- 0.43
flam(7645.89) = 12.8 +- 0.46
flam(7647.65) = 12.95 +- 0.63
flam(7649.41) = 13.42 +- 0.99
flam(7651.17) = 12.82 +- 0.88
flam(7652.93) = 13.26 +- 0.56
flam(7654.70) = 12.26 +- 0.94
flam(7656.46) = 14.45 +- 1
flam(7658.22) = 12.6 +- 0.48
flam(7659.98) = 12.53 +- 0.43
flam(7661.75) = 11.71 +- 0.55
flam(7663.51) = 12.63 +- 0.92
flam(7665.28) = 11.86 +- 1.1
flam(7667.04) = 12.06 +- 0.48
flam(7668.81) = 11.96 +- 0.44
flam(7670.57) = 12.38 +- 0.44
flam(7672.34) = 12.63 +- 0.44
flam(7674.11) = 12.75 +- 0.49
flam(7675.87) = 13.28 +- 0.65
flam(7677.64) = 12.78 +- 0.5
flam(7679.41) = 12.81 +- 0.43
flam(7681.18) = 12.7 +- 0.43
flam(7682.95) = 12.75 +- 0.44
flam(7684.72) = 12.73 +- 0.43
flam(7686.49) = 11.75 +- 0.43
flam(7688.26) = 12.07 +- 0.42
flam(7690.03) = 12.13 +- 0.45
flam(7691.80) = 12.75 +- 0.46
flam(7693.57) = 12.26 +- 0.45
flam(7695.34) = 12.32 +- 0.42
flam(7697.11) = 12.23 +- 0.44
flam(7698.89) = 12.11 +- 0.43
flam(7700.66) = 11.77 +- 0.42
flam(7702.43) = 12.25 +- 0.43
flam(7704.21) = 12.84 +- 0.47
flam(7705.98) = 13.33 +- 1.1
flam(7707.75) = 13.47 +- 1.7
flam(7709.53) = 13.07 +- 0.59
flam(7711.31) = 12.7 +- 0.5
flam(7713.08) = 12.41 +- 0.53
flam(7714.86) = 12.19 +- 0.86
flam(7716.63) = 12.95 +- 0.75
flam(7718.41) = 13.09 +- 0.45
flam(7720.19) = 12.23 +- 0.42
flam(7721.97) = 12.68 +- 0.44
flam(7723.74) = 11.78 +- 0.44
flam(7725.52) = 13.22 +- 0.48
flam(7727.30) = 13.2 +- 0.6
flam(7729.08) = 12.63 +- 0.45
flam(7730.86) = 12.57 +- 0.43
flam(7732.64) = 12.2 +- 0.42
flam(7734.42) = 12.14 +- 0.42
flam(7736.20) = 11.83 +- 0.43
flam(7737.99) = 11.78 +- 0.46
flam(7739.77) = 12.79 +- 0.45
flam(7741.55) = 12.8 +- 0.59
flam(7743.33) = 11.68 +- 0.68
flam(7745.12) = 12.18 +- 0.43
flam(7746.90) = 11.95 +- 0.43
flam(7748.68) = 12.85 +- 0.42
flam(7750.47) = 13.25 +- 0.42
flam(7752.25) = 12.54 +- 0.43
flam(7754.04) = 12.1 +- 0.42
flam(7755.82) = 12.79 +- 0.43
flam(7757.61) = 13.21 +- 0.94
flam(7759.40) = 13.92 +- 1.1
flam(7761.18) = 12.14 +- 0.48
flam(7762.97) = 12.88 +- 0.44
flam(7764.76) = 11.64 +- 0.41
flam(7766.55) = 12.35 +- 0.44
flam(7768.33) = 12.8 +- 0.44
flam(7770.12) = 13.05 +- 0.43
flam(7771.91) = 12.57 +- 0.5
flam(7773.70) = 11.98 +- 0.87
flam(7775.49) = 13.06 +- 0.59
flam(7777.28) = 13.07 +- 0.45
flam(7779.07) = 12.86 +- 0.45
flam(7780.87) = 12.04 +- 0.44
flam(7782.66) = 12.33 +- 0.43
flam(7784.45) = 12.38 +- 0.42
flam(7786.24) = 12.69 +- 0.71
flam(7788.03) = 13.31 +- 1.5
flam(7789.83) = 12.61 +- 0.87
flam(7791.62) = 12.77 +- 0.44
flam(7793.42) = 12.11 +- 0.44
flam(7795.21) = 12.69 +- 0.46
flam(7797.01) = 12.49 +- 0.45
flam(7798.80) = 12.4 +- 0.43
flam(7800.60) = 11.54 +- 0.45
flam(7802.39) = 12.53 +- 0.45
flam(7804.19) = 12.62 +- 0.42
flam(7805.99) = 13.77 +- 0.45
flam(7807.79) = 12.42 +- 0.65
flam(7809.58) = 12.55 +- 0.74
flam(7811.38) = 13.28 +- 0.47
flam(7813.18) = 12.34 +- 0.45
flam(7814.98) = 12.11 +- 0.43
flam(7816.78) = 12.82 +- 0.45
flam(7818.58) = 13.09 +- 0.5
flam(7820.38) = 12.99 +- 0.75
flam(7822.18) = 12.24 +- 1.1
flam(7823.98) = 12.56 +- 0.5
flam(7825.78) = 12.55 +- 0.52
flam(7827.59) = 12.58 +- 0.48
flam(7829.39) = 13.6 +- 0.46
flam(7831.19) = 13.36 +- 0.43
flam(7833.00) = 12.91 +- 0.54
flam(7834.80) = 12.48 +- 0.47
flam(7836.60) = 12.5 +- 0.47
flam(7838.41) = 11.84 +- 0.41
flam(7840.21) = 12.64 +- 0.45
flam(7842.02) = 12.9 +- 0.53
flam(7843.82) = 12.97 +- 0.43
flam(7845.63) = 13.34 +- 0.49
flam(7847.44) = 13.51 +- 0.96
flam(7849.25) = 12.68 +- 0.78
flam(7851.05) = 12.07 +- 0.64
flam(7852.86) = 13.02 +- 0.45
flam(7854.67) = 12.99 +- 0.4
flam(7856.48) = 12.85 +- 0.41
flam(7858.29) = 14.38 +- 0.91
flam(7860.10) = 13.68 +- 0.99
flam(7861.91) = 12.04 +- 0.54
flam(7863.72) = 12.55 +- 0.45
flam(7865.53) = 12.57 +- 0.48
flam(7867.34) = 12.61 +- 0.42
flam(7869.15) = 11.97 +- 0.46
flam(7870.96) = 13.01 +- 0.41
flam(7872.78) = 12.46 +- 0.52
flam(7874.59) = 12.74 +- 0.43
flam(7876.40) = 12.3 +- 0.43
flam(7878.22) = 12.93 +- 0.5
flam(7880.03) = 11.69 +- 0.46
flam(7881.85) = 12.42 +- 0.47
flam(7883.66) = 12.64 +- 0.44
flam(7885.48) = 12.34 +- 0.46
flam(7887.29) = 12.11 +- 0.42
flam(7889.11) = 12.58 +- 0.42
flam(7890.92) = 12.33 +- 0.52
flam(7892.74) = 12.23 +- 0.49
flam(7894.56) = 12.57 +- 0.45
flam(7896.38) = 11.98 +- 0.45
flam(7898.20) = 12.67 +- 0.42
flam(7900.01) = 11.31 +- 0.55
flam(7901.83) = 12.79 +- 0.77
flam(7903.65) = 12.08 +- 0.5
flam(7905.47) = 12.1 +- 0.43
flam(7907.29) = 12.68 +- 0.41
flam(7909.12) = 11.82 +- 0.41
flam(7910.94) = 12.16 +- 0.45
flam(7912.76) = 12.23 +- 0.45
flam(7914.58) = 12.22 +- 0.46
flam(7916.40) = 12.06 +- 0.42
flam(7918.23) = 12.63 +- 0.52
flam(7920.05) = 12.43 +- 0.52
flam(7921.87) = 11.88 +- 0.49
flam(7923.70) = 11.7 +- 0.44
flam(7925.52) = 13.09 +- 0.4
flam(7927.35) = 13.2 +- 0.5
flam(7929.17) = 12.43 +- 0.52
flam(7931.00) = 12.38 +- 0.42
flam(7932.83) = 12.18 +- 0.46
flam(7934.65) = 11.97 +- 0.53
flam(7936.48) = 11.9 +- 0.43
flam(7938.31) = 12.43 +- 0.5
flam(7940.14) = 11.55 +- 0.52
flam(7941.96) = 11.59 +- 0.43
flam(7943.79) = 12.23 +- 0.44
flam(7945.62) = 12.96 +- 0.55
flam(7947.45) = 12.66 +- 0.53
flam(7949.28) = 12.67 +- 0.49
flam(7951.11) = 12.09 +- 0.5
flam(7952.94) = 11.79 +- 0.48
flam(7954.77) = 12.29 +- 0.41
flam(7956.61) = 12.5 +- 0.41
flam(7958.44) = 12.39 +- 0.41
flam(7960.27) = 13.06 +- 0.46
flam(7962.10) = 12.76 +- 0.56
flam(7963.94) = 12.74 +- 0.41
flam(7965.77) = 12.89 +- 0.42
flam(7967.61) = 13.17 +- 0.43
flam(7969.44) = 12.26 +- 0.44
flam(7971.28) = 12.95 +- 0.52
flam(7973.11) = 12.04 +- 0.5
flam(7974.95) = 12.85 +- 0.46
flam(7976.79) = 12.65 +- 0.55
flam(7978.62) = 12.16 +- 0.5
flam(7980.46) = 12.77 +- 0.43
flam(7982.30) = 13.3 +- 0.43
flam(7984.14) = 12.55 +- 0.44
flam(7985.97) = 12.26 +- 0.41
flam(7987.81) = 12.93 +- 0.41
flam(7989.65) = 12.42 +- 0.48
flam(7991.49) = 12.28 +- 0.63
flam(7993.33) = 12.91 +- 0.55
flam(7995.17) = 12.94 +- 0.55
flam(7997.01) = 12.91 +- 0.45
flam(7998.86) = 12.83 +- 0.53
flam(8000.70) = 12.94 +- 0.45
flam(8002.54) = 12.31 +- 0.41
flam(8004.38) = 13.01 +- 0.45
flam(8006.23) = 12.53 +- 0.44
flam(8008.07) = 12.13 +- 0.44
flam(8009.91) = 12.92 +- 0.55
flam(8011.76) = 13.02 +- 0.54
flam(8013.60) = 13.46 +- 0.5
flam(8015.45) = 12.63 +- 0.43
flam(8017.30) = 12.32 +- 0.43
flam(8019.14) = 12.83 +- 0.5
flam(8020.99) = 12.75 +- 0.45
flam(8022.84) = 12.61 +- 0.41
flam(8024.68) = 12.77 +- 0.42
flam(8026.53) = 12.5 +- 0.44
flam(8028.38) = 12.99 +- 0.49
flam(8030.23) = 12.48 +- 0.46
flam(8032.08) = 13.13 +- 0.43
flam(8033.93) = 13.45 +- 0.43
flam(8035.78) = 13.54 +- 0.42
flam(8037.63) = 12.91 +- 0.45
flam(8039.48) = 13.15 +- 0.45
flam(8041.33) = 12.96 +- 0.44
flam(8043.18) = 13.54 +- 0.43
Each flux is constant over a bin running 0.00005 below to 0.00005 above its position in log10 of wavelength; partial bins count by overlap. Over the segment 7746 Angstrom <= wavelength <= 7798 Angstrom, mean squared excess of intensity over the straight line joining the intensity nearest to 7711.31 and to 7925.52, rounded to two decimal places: 0.27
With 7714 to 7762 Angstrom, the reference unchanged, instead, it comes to 0.35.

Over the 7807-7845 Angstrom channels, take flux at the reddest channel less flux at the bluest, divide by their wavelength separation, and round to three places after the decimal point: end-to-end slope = 0.015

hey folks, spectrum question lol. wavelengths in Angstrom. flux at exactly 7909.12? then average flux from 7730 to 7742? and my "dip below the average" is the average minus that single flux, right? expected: 0.5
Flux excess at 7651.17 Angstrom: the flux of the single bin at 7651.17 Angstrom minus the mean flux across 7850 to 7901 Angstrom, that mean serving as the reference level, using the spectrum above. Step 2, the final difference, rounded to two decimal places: 0.28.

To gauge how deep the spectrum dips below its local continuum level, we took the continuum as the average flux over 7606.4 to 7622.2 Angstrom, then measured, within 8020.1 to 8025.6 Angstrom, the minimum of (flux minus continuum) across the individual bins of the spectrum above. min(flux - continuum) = -0.16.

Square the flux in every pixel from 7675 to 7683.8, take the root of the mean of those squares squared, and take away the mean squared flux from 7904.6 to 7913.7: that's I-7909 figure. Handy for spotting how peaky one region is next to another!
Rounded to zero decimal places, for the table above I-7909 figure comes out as 17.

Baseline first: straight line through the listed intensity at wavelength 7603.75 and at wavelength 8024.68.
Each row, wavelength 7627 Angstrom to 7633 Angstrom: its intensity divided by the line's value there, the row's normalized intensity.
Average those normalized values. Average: 1.05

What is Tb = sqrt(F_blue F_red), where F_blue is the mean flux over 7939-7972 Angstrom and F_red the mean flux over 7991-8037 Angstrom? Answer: 12.6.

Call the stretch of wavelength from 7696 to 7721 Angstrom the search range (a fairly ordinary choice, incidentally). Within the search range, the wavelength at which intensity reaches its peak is 7707.75 Angstrom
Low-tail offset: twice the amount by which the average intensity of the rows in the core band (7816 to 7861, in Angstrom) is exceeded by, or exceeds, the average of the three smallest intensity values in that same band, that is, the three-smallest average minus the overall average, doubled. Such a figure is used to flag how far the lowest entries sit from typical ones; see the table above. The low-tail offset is -1.70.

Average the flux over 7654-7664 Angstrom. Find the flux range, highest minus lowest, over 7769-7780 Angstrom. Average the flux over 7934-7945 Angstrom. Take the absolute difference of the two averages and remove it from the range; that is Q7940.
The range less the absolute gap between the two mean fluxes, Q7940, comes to 0.34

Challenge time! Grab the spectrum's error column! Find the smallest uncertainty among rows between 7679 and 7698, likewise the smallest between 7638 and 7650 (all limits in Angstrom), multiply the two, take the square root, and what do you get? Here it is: 0.425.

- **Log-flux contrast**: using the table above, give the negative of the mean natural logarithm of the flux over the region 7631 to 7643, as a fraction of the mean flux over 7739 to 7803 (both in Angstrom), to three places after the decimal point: -0.205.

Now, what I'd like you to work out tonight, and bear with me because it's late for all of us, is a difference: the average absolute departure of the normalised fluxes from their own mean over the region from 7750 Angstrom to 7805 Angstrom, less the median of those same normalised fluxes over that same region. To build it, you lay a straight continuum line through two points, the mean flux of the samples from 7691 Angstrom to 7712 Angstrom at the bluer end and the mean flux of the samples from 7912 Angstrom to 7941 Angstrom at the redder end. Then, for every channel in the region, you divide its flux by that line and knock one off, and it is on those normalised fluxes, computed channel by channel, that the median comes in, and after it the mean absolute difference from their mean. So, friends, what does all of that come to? 0.019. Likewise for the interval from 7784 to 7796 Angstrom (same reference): 0.002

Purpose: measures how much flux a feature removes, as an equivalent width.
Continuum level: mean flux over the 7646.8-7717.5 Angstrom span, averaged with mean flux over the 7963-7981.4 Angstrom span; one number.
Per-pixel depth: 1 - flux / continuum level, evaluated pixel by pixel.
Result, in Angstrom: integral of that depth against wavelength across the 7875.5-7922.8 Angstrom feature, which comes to 1.3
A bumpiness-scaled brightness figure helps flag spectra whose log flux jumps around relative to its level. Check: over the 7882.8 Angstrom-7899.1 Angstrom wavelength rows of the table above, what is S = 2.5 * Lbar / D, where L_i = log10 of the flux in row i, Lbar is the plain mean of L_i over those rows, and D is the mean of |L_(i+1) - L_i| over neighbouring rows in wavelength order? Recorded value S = 209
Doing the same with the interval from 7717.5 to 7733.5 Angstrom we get 136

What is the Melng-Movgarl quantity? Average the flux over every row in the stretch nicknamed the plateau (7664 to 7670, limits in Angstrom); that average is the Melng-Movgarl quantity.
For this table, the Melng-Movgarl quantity 12.0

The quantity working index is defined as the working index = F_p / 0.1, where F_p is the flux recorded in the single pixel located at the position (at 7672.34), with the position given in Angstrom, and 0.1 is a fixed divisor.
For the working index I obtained 126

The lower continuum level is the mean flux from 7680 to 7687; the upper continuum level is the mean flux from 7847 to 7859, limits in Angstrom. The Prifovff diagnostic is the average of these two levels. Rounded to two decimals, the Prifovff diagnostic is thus 12.78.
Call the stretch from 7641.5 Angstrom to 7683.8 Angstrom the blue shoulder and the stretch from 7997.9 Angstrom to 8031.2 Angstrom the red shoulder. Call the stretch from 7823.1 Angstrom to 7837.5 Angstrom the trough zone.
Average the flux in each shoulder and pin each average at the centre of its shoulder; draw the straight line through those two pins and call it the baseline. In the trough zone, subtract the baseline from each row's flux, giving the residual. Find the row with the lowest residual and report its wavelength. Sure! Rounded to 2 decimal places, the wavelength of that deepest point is 7834.80 Angstrom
